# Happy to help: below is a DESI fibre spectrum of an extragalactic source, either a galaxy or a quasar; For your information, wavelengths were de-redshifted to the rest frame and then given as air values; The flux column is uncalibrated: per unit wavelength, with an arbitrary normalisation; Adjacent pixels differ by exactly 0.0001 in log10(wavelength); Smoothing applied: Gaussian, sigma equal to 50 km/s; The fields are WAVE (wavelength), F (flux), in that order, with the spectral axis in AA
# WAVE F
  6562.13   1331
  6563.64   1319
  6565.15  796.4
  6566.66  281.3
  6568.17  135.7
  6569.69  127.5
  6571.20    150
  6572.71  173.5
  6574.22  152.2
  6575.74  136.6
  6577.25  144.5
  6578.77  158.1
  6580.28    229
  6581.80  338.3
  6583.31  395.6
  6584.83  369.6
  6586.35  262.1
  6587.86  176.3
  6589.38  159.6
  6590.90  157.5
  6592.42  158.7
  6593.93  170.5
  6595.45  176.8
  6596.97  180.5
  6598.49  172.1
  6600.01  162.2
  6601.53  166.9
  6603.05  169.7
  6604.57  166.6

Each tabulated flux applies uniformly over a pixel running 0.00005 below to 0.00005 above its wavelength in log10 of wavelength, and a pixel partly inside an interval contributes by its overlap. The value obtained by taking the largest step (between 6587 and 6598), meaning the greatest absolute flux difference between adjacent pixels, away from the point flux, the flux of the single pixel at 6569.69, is 111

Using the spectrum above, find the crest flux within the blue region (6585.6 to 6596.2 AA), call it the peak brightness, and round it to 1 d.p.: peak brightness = 262.1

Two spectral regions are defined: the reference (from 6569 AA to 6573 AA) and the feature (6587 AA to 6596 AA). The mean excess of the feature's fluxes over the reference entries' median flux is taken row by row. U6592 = 17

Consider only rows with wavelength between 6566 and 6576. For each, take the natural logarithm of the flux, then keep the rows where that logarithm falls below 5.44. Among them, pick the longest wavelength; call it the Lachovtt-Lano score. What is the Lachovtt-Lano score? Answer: 6575.74 AA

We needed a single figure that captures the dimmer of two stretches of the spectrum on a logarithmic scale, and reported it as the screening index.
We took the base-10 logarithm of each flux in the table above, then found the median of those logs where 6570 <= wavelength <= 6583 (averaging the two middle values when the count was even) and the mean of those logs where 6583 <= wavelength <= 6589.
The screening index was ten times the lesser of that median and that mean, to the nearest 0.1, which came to 21.9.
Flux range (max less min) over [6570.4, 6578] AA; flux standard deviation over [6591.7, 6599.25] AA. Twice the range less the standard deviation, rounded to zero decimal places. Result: 66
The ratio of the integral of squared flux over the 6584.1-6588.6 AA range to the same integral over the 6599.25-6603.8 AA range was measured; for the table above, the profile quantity 2.8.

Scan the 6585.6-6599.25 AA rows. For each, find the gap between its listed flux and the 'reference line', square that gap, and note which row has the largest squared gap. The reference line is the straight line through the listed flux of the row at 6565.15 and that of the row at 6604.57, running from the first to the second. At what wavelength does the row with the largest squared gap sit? 6587.86 AA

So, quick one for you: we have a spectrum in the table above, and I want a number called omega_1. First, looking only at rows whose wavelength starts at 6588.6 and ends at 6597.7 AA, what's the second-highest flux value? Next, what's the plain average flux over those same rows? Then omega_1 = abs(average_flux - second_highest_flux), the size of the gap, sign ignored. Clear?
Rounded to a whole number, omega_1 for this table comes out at 10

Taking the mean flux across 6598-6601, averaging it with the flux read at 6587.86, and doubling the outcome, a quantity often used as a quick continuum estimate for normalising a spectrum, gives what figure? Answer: 343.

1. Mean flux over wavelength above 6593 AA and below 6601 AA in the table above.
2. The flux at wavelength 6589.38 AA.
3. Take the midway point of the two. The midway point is 166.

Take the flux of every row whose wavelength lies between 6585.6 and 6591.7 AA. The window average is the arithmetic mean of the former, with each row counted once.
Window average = 189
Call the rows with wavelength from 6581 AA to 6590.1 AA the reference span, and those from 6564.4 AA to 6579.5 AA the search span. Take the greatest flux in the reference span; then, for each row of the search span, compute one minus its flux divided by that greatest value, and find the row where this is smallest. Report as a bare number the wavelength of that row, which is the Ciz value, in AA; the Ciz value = 6565.15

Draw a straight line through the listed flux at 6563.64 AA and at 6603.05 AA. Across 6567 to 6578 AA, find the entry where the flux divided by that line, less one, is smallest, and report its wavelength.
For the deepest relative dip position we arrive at 6569.69 AA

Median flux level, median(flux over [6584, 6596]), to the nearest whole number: 173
